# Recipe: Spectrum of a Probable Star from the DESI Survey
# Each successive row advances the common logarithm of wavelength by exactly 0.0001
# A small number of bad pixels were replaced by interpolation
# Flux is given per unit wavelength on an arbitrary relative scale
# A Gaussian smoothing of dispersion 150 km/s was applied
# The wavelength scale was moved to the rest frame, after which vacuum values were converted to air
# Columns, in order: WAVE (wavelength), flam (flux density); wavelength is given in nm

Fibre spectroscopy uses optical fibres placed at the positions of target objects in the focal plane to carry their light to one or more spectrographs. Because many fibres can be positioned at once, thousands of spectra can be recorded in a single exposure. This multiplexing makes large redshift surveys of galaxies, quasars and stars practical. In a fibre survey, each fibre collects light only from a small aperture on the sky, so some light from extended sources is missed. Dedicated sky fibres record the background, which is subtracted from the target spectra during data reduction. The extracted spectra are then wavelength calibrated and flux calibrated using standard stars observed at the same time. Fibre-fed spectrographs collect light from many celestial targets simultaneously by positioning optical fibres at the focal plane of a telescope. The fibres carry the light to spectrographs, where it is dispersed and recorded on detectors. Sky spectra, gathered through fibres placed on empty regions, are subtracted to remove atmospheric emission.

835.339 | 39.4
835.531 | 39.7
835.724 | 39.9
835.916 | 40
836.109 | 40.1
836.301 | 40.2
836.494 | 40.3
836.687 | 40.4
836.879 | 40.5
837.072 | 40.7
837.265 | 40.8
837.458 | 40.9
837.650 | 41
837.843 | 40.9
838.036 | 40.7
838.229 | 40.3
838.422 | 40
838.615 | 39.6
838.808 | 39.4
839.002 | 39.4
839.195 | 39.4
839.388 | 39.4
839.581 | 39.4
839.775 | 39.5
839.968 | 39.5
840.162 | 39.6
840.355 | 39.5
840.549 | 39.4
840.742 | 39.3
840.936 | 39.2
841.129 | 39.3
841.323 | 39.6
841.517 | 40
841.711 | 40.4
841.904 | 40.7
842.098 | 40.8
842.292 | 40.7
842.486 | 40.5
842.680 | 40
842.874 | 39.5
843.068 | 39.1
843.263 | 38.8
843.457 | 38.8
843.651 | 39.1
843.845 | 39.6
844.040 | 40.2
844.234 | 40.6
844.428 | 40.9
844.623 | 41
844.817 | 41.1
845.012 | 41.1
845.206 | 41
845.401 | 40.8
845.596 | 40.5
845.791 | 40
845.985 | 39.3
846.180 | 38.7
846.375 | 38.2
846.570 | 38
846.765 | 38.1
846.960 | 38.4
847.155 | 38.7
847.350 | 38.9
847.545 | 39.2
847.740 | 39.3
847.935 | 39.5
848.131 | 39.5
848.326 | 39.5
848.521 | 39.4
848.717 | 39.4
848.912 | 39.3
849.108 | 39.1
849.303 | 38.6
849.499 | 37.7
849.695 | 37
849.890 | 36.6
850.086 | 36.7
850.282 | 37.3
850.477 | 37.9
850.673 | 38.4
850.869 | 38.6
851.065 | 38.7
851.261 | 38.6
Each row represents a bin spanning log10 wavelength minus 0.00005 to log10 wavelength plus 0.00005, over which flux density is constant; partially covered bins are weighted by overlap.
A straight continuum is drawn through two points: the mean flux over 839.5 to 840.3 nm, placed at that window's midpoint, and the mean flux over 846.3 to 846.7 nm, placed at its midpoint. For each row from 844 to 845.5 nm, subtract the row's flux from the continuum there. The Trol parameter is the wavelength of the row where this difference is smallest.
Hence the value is 845.012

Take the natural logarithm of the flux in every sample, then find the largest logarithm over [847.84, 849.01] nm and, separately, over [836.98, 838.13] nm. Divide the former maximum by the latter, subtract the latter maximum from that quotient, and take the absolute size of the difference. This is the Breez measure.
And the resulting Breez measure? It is 2.72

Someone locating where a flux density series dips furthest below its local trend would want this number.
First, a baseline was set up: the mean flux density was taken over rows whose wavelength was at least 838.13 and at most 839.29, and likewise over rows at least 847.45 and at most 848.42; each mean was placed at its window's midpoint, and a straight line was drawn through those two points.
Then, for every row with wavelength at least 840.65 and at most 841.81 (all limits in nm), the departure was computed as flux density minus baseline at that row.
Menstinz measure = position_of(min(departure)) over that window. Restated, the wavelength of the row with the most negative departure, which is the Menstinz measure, 840.936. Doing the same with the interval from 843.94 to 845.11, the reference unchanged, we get 844.040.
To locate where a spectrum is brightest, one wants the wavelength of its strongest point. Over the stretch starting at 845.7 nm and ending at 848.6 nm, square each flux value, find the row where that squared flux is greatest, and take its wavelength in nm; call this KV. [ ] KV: 845.791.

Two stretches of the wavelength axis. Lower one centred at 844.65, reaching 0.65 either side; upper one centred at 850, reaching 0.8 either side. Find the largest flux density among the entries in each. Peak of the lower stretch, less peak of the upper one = 2.5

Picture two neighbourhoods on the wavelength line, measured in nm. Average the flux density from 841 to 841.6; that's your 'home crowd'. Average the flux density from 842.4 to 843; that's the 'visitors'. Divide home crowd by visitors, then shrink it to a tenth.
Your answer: 0.0991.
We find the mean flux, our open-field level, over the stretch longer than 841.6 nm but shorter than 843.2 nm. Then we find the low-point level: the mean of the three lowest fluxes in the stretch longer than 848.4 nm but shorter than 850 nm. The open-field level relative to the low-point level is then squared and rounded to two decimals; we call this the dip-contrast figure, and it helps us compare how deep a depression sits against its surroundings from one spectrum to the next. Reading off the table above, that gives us 1.17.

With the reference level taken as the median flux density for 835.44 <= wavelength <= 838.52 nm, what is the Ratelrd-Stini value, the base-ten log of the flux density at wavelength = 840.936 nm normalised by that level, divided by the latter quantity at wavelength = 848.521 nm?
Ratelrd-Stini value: 1.2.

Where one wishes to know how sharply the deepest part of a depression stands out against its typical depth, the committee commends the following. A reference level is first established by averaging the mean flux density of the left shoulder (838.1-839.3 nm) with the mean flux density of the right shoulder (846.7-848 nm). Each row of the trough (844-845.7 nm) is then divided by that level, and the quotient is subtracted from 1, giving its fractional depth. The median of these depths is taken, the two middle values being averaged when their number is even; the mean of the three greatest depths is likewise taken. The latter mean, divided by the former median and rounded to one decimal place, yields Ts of 0.7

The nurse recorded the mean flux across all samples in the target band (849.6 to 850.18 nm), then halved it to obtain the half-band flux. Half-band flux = 18.4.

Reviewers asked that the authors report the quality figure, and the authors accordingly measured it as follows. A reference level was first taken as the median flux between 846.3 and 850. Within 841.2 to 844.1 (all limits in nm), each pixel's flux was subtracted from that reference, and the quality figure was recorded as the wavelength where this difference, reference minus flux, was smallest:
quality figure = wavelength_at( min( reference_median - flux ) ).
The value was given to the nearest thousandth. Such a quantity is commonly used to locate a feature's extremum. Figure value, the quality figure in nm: 842.098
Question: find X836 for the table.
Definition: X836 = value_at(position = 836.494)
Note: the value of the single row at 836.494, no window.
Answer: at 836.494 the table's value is 40.3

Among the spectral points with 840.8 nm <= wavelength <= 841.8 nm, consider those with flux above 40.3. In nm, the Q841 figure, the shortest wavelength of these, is 841.711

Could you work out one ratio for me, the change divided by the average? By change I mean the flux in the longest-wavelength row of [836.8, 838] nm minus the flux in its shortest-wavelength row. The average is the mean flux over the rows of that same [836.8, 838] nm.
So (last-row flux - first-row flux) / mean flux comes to 0.01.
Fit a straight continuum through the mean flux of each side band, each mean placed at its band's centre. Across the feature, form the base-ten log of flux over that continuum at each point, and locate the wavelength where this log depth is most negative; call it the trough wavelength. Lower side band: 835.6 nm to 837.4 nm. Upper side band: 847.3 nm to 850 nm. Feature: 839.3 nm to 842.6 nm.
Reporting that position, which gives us 840.936 nm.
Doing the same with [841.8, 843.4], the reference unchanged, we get 843.263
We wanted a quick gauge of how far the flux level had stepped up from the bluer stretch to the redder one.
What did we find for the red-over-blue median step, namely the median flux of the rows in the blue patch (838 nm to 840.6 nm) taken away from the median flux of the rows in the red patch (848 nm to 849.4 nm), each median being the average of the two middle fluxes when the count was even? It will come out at -0.10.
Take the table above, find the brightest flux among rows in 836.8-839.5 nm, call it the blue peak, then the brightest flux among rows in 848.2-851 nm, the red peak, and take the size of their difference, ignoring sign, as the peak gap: 1.5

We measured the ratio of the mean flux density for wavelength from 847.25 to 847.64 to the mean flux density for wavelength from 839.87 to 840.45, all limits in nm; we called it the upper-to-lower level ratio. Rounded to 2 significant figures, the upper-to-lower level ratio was 0.99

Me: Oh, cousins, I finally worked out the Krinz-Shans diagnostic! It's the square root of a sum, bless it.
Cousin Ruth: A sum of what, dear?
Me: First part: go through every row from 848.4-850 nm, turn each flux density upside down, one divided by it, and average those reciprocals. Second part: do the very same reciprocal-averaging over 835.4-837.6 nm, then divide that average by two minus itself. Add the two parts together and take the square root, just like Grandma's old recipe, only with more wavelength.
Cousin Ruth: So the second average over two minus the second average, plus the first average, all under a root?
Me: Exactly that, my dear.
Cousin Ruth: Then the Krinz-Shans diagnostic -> 0.1965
